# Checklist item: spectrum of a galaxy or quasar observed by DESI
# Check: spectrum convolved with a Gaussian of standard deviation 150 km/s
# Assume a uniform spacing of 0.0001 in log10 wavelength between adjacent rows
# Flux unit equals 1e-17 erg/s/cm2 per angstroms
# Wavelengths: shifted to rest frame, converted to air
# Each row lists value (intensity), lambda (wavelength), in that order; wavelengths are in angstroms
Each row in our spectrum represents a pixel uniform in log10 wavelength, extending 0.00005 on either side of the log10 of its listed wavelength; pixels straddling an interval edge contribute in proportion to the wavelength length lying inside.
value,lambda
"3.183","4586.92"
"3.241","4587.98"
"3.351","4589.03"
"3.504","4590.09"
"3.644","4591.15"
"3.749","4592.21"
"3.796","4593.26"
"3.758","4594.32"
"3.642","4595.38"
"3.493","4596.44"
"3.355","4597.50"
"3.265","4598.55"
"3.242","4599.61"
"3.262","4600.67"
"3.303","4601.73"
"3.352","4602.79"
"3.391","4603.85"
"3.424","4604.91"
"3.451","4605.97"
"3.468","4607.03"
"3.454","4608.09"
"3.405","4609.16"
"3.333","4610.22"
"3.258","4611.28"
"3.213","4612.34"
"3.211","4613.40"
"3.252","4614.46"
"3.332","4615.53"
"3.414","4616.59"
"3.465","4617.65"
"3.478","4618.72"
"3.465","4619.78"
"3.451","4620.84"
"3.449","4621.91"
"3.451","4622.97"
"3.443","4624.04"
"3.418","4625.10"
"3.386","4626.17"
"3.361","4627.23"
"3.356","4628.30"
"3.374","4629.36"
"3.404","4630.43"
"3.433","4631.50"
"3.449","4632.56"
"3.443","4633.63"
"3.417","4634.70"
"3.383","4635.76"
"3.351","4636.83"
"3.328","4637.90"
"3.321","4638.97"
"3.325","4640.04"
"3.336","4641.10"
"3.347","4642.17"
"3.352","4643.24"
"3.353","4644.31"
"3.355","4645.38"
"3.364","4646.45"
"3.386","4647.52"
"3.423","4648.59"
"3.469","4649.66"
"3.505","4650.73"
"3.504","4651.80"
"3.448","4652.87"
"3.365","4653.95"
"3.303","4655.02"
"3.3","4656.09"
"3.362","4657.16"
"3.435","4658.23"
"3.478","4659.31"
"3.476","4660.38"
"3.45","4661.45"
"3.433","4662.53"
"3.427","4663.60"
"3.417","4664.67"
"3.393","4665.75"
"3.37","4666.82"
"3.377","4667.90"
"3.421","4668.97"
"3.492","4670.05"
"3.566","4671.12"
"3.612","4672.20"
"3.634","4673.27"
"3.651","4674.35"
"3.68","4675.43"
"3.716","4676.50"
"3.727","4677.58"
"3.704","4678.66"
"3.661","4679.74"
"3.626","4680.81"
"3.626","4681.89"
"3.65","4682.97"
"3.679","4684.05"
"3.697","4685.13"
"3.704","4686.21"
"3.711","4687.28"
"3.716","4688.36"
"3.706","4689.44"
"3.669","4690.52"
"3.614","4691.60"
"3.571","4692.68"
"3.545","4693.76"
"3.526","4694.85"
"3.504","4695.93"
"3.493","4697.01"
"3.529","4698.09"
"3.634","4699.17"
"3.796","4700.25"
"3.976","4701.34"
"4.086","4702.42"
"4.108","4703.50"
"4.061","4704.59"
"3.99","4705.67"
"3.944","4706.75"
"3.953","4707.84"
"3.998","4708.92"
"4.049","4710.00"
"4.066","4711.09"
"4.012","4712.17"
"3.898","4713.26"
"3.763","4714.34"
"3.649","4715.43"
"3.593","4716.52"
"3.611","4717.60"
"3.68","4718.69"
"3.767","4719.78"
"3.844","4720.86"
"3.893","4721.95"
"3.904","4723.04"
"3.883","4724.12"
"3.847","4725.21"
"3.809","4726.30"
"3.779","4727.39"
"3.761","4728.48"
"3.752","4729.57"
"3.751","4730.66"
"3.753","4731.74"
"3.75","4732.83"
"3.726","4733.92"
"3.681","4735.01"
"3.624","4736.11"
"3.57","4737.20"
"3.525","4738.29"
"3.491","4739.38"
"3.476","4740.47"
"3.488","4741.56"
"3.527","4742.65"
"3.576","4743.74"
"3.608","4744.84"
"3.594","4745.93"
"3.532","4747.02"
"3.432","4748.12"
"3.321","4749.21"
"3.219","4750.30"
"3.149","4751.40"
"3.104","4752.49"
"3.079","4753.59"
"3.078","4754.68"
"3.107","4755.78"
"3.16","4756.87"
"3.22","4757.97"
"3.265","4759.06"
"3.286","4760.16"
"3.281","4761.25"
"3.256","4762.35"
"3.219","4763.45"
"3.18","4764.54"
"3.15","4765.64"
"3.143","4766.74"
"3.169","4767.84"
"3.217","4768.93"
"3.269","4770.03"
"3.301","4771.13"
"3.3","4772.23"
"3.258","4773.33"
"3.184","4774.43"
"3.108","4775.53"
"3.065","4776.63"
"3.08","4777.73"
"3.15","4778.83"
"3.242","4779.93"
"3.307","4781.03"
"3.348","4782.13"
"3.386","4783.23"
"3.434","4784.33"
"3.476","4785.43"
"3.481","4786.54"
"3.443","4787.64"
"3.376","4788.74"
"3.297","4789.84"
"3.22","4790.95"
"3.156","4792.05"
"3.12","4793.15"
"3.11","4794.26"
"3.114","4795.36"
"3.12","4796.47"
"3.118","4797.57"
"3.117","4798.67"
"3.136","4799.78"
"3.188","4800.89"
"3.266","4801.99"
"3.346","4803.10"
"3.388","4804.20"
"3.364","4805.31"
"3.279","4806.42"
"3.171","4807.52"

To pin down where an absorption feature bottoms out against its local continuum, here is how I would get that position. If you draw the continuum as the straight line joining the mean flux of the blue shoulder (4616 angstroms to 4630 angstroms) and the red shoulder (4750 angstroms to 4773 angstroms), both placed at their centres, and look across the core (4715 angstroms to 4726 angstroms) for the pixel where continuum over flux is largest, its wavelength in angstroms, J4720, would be 4716.52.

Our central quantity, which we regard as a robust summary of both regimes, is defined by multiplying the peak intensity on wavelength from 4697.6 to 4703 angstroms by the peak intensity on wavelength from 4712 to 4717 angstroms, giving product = 16.4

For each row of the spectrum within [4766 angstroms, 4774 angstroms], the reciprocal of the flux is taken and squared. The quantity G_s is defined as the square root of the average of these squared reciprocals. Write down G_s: 0.309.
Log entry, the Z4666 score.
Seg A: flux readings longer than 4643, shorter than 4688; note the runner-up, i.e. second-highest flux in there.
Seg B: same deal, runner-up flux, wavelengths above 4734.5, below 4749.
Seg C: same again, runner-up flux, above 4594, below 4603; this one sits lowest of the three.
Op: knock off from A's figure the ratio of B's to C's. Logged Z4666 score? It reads 2.72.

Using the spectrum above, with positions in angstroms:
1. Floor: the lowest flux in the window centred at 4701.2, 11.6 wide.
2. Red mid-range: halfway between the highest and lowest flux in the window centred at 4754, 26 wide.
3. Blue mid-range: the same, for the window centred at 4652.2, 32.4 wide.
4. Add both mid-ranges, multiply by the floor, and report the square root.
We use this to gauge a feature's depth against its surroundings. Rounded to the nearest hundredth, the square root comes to 4.85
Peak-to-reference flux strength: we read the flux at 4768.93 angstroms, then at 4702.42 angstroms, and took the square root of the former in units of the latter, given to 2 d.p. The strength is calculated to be 0.89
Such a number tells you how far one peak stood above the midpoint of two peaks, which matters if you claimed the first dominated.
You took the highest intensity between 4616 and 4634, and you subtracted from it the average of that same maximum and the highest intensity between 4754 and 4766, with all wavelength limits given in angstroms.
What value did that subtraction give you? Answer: 0.10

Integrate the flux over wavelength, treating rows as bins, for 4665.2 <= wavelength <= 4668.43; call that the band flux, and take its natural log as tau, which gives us 2.39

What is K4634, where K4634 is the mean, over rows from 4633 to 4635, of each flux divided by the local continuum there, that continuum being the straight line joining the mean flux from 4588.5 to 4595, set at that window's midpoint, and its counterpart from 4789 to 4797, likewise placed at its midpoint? 0.97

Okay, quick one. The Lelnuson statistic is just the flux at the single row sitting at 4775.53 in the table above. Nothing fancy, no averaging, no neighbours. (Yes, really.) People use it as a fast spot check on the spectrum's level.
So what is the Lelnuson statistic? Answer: 3.108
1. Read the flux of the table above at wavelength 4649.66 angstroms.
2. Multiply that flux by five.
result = 17.3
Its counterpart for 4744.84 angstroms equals 18.0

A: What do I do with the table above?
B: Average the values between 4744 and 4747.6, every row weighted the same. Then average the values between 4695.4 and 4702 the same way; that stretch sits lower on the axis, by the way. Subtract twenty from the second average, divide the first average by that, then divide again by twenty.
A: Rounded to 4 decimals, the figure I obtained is -0.0109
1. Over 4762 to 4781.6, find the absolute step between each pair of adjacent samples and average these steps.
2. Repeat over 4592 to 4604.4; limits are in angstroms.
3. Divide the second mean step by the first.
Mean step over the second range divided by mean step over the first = 1.5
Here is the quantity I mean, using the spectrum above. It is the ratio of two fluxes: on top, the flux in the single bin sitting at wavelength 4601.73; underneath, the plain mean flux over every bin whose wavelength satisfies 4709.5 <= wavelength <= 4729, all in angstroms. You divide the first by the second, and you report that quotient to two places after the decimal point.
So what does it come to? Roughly 0.86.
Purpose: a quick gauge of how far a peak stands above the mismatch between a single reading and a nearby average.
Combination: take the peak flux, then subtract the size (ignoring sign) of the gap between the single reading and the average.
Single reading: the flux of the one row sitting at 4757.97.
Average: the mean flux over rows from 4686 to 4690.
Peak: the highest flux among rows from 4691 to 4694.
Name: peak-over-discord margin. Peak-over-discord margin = 3.12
